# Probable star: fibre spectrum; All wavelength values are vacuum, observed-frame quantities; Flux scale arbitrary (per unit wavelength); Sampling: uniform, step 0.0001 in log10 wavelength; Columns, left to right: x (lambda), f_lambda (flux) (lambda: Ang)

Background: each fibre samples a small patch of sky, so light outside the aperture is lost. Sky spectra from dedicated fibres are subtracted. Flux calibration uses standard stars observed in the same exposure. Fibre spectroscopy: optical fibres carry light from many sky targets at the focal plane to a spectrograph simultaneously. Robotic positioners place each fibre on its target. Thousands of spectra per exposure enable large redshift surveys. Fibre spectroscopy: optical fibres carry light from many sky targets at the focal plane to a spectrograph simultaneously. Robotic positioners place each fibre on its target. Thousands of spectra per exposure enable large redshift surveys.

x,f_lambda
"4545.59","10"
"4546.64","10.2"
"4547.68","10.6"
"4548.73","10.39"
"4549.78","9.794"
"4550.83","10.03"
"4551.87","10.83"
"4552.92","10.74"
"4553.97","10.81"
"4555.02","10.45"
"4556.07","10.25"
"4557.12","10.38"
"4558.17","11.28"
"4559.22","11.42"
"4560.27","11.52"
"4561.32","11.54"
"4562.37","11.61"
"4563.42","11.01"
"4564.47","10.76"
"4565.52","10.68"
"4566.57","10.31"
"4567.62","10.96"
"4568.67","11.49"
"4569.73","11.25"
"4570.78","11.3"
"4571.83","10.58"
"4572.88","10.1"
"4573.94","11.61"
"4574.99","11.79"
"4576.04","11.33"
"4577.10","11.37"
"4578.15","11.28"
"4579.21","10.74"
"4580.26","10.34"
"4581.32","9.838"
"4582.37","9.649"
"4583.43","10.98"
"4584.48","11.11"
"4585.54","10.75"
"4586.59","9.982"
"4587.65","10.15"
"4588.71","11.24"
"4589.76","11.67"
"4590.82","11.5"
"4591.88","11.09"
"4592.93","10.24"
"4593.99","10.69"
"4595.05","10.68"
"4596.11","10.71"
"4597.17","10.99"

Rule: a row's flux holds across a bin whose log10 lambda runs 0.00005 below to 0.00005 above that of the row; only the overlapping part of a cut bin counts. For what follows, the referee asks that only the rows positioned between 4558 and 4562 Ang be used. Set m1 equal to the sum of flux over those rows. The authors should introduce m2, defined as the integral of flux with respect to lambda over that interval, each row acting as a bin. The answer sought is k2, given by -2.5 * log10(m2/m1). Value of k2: -0.002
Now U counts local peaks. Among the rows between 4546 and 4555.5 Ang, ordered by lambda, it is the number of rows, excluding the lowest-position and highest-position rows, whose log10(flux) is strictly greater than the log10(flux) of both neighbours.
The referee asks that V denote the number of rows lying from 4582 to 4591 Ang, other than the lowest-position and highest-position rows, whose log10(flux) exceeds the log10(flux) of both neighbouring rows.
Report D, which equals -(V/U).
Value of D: -0.7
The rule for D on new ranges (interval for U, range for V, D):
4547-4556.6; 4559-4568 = -0.5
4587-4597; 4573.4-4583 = -1.0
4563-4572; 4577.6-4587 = -0.5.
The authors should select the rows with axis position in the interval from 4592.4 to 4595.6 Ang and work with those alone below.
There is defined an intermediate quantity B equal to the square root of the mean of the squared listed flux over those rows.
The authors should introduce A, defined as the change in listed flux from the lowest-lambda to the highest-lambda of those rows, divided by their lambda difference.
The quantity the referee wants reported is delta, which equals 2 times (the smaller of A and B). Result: 0.42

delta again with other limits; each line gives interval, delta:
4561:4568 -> -0.18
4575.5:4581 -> -0.47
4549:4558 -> 0.16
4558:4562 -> 0.17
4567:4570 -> 0.27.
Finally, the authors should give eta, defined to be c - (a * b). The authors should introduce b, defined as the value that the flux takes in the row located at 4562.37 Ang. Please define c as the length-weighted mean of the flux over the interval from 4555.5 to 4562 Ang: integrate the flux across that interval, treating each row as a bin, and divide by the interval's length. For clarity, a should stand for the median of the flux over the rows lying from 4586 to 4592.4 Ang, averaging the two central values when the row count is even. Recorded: -118.6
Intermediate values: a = 11.2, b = 11.61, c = 11.07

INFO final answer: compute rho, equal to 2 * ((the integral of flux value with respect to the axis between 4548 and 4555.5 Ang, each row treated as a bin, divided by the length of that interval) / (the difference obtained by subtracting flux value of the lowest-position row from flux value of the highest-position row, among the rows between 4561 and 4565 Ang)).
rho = -27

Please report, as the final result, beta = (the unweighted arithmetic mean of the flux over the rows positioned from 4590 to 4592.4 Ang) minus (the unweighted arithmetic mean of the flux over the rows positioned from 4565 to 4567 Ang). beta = 0.8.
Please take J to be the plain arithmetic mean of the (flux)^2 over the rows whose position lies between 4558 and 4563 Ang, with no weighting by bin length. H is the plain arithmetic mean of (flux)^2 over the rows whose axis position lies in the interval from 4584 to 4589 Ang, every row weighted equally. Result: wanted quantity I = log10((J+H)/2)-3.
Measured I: -0.911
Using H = 113.6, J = 132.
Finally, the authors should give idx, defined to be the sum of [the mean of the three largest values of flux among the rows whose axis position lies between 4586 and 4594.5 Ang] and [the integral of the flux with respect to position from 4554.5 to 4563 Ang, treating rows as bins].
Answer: 105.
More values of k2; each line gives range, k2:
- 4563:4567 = -0.001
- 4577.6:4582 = -0.101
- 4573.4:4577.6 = -0.051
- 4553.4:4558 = -0.157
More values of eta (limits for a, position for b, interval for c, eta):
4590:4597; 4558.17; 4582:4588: -110.2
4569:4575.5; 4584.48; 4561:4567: -114.3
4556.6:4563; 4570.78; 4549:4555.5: -119.2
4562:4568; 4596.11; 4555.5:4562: -105.2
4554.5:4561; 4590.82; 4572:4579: -113.8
